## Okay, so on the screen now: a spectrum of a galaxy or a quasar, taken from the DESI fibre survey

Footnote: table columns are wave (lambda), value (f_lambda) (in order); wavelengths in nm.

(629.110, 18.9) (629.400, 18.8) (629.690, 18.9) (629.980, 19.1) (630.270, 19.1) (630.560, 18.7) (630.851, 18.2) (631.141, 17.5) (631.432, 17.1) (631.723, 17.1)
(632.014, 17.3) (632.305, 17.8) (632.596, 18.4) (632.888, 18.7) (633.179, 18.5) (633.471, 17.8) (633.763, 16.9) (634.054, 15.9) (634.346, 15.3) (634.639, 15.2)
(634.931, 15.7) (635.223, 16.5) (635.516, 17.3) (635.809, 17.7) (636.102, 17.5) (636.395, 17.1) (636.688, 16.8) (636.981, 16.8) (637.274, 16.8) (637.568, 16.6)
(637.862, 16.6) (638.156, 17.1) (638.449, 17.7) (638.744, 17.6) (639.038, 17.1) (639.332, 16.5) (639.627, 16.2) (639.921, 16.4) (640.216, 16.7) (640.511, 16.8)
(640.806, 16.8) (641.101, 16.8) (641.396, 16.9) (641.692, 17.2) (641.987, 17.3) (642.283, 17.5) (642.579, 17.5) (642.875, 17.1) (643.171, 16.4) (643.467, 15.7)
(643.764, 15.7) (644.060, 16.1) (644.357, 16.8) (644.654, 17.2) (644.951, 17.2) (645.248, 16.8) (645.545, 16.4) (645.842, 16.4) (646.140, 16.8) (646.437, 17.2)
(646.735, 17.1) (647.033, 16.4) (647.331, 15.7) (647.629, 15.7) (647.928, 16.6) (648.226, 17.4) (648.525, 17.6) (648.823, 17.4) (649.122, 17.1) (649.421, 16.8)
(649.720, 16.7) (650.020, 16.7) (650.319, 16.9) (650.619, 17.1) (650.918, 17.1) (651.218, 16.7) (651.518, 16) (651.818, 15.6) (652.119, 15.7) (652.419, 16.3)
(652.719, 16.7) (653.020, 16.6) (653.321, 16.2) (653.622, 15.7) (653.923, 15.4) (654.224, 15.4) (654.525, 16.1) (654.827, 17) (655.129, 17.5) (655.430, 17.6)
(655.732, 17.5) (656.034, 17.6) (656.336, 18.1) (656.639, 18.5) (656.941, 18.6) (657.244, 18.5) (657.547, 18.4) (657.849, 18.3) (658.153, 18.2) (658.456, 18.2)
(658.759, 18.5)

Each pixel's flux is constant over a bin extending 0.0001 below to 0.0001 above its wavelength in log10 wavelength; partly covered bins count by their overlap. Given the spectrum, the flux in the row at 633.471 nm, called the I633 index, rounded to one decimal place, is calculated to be 17.8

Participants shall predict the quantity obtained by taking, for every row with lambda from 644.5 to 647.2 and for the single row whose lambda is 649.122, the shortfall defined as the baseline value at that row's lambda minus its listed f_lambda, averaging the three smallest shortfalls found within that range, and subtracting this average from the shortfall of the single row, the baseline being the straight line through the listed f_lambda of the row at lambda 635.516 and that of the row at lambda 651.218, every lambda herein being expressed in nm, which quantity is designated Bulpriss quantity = 0.0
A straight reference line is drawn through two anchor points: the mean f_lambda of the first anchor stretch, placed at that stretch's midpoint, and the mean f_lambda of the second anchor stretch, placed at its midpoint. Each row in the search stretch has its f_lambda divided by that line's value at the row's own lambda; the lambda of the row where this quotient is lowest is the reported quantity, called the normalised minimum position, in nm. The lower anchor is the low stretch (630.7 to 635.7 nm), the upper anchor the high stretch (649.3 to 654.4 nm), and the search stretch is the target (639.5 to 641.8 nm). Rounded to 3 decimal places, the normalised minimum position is 639.627 nm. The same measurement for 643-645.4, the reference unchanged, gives 643.467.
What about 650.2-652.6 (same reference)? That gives 651.818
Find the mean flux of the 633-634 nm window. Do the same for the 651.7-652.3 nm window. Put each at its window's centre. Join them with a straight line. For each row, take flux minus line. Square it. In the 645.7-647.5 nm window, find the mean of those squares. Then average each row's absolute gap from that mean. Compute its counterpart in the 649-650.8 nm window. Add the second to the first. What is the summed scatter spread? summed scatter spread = 0.64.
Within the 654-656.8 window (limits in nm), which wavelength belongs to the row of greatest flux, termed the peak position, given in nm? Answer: 656.639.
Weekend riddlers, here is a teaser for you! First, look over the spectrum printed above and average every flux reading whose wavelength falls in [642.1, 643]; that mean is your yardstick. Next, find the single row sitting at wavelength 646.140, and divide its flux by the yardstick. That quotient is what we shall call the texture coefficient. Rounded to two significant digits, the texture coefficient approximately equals 0.97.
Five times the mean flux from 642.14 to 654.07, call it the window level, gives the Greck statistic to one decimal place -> 83.0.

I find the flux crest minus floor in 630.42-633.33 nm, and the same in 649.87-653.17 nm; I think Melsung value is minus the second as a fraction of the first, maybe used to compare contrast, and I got -0.94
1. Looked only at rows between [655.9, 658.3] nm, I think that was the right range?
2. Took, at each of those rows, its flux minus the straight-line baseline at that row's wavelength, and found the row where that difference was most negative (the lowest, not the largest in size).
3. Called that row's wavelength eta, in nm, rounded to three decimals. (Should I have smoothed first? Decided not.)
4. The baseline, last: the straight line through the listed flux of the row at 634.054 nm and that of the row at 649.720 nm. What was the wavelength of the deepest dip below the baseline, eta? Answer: 656.034 nm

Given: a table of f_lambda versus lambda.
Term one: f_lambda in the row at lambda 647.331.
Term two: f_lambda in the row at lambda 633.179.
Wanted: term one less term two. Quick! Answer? -2.8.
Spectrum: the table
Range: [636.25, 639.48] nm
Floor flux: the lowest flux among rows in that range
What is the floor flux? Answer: 16.5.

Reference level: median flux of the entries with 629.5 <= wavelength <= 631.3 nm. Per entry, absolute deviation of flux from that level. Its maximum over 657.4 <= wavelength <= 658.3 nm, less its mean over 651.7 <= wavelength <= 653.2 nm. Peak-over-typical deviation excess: -2.0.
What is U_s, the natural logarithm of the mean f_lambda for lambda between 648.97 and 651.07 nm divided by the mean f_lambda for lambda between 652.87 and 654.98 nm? 0.052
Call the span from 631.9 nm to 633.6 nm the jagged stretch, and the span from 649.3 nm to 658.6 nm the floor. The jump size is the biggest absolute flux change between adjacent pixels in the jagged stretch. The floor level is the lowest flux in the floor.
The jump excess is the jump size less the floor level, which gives -14.7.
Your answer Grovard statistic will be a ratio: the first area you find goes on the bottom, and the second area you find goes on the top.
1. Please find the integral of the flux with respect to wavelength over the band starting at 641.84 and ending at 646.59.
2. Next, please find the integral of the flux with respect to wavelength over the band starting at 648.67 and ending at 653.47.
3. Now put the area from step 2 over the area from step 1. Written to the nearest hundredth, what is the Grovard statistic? 1.00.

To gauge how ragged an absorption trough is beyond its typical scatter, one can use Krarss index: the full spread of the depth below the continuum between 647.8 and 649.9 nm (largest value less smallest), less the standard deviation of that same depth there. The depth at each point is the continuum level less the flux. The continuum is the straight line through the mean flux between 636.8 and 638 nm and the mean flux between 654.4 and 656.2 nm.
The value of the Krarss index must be 0.6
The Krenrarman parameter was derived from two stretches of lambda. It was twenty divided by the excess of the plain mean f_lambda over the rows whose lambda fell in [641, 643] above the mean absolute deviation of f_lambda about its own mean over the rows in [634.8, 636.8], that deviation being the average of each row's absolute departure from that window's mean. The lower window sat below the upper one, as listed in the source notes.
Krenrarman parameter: 1.20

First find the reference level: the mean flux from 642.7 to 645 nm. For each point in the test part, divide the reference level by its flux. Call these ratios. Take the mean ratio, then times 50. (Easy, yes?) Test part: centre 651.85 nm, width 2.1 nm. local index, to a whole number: 51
